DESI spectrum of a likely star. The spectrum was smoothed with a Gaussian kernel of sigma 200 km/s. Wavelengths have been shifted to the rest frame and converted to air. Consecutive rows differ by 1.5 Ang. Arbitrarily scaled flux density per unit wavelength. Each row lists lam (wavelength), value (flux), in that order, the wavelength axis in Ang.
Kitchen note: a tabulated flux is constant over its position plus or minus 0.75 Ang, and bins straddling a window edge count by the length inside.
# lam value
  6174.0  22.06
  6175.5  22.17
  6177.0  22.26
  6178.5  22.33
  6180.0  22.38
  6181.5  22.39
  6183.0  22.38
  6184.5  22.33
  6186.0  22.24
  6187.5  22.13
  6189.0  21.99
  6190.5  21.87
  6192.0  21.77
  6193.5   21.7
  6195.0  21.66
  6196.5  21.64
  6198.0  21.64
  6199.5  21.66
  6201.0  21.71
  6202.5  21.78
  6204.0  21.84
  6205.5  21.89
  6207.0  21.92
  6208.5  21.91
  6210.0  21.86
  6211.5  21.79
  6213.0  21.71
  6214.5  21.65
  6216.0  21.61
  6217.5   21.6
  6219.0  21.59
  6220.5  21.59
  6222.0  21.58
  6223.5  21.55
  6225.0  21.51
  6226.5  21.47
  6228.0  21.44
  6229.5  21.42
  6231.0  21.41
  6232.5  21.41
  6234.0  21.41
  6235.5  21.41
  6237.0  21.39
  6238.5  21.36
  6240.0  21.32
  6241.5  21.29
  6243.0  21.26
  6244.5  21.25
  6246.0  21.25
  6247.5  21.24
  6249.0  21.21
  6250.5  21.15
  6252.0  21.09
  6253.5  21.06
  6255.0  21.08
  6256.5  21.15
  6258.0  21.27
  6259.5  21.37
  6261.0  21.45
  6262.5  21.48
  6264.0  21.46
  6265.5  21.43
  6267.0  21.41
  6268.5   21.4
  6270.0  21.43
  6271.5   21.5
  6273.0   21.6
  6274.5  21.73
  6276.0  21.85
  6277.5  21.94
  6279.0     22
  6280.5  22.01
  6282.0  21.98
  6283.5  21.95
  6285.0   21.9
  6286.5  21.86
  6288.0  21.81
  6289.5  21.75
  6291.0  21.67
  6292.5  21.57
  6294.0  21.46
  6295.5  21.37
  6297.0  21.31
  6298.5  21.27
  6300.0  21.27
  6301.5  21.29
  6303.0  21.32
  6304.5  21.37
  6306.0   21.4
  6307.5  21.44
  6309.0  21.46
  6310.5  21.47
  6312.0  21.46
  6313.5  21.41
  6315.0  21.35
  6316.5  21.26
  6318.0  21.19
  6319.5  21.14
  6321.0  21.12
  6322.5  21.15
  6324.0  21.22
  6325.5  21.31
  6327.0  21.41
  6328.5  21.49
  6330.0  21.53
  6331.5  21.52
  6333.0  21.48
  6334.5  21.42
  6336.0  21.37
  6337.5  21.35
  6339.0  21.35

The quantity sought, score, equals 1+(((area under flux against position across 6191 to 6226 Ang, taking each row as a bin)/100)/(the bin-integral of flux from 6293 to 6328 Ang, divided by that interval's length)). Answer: 1.36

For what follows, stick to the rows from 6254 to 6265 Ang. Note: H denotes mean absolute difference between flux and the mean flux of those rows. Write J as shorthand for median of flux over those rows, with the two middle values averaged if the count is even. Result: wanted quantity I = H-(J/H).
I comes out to -159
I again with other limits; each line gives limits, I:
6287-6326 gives -160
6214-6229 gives -406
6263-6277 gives -167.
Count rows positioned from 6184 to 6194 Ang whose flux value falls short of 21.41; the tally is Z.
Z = 0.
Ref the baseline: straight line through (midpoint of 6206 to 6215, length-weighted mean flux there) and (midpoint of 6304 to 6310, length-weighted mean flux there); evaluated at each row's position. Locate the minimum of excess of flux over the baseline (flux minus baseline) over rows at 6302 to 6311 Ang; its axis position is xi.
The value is 6303.0 Ang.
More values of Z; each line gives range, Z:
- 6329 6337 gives 1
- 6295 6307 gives 8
